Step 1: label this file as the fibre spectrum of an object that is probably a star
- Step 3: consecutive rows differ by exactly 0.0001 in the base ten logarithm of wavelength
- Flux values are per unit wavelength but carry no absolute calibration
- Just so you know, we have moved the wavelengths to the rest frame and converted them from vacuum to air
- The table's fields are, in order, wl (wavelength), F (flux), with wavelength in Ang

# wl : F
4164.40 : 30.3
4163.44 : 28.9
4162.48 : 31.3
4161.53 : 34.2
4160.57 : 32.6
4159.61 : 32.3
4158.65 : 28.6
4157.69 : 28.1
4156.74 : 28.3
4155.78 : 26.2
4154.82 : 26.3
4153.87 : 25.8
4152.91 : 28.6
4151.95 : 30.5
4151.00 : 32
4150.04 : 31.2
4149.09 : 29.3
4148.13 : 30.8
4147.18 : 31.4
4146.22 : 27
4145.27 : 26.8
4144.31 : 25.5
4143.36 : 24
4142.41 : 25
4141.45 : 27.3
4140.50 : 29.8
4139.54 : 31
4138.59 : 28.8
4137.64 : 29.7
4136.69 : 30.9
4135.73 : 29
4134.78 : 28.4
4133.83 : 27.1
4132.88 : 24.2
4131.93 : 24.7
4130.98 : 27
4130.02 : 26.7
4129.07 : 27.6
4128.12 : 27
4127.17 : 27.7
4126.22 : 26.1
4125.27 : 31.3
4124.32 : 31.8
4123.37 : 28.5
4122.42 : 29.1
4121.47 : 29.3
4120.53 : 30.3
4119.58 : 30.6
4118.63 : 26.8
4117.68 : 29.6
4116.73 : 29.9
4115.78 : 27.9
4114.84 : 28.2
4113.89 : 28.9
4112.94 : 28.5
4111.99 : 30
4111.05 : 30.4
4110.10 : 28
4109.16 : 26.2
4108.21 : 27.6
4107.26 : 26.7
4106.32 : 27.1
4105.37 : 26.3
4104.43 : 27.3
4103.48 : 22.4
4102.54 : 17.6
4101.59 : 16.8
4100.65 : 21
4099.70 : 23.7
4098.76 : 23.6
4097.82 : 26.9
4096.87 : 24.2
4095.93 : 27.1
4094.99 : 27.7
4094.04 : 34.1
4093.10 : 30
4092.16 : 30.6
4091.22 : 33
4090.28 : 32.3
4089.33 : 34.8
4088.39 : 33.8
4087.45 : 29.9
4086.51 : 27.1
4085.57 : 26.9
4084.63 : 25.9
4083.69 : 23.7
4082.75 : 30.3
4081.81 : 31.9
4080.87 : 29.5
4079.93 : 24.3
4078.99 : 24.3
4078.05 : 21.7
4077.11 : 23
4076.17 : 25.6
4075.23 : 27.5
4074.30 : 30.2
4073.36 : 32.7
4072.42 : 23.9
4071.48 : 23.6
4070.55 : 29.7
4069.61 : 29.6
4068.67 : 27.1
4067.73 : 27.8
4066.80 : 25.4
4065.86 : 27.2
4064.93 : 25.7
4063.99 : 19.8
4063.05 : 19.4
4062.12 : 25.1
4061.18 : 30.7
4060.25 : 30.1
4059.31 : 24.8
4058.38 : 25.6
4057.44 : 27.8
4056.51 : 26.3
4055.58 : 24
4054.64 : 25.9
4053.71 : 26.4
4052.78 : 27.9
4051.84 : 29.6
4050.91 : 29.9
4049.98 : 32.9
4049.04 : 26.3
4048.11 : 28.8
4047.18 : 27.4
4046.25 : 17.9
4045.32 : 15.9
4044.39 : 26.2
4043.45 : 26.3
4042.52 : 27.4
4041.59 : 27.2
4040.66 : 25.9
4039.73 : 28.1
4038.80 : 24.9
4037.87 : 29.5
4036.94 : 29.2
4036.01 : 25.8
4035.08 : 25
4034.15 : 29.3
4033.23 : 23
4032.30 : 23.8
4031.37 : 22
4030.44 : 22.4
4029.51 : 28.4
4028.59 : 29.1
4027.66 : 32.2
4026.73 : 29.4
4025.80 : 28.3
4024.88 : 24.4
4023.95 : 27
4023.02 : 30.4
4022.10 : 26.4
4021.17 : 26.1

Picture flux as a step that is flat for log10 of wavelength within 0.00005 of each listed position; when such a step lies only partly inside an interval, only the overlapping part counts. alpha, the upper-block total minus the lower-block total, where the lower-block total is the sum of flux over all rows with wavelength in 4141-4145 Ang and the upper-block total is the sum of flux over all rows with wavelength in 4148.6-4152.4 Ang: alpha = 21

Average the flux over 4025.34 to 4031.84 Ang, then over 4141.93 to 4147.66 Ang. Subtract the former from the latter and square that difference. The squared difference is 0.6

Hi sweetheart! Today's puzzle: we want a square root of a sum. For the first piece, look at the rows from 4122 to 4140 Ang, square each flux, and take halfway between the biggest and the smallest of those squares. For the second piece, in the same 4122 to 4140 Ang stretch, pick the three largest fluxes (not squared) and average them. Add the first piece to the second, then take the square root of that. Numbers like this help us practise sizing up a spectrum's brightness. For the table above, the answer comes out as 28.8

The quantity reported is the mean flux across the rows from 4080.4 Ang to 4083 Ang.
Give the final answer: 30.6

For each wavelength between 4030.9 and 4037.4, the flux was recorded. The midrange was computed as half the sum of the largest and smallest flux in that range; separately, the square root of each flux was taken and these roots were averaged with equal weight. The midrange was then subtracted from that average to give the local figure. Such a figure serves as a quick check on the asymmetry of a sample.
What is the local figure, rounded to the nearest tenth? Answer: -20.6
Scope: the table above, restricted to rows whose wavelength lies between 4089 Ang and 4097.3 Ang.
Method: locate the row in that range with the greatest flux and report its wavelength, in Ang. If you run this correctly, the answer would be 4089.33 Ang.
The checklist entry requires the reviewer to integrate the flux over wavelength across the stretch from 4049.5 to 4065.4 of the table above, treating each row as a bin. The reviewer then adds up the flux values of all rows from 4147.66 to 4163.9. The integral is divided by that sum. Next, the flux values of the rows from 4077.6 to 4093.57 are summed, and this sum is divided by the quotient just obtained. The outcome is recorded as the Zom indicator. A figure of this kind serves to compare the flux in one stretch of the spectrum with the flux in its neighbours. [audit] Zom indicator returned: 586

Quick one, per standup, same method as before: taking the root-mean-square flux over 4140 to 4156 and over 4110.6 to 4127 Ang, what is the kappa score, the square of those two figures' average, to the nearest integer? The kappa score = 826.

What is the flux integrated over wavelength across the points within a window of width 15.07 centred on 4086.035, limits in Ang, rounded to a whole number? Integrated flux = 441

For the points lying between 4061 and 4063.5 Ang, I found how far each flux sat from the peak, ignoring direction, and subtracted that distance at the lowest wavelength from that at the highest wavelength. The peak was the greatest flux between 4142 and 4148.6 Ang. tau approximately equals 11.3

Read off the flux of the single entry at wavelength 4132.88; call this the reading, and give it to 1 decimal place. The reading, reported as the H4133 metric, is 24.2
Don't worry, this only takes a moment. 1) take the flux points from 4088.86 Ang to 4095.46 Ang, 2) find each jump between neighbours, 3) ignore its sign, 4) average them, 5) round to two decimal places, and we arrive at 2.78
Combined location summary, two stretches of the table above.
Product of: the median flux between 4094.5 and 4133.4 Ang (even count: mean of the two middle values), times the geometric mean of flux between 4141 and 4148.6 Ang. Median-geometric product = 740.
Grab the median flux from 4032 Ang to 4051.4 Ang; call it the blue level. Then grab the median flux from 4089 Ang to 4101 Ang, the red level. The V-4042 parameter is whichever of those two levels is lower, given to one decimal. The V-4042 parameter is 26.3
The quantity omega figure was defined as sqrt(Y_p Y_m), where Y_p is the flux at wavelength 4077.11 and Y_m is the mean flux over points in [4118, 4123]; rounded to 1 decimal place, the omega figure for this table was 25.9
